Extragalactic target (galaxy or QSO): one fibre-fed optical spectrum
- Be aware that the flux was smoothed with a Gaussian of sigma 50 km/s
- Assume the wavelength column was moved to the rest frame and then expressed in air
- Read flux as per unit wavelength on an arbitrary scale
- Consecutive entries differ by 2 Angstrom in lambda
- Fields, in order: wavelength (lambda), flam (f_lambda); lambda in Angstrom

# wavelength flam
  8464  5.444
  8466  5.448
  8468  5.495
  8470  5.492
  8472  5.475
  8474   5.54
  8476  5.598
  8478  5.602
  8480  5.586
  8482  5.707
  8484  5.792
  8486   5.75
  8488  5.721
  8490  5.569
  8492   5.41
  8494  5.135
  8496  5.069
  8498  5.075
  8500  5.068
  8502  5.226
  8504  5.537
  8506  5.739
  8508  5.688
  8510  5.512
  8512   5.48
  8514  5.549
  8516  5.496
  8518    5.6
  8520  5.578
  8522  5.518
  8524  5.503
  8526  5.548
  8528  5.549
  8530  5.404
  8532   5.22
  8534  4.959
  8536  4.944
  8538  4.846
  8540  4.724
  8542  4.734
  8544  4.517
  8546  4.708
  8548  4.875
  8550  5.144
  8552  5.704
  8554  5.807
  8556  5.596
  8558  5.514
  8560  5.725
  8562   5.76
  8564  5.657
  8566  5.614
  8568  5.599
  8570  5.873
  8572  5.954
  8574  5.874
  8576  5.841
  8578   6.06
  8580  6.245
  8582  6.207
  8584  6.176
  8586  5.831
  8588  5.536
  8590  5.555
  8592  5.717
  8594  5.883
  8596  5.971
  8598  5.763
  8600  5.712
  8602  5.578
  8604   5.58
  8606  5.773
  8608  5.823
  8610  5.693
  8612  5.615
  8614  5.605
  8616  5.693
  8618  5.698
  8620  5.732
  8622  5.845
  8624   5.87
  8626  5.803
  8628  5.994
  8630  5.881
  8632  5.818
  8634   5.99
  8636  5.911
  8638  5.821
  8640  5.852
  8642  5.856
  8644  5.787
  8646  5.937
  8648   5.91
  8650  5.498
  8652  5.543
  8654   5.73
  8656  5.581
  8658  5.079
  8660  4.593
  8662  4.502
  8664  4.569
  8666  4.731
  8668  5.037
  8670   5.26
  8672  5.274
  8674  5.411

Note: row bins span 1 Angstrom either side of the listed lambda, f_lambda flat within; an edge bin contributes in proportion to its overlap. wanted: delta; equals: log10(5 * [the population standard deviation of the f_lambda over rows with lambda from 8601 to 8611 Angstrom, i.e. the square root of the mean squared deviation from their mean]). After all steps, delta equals -0.30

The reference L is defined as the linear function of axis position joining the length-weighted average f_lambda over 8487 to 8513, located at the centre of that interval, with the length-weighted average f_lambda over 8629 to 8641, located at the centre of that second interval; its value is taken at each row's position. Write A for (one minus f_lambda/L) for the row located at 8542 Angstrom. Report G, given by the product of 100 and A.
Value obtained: 14.7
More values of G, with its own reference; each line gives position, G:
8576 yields -3.0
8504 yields -2.2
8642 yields 0.8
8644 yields 2.1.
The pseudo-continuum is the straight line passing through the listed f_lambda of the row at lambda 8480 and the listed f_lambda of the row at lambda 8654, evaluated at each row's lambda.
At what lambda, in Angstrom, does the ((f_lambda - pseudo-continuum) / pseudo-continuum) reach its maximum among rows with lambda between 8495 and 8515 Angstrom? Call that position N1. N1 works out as 8506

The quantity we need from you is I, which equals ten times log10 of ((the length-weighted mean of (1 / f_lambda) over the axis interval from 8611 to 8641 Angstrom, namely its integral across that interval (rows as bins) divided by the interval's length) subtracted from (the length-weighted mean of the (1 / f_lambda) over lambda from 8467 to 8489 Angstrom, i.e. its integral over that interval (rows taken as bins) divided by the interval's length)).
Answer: -22.3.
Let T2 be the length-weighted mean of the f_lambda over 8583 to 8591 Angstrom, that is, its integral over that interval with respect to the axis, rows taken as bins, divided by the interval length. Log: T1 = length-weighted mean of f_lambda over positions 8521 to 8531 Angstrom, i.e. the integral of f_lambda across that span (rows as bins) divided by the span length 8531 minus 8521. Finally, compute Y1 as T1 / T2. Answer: 0.95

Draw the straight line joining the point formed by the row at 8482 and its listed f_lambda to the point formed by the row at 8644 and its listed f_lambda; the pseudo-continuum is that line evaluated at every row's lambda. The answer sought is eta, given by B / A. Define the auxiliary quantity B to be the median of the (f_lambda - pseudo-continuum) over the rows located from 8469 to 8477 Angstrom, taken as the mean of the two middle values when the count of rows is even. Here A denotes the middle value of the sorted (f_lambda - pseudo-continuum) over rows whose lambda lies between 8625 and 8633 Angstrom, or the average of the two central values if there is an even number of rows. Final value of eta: -2.7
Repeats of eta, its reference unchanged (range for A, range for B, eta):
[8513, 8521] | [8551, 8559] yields 0.6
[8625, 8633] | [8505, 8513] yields -1.7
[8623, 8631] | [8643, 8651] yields 0.6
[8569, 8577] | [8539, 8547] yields -8.4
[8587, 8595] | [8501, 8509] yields 0.9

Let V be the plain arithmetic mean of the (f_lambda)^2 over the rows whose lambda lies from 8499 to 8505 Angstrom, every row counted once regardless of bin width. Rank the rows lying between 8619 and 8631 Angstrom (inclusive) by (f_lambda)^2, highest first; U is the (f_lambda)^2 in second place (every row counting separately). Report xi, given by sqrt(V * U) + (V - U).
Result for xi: 24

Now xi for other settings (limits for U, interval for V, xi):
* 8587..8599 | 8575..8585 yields 39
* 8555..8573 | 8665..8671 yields 20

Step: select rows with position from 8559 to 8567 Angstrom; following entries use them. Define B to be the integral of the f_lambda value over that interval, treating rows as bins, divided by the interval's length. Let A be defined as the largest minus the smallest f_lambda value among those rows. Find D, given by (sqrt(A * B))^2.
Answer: 0.8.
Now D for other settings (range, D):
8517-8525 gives 0.5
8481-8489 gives 0.5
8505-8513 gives 1.5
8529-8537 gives 2.4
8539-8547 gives 1.0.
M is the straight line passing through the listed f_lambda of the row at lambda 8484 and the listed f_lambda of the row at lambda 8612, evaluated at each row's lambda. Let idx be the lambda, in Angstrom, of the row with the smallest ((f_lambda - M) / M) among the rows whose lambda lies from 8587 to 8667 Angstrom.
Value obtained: 8662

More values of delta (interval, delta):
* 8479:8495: 0.01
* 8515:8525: -0.68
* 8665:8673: 0.04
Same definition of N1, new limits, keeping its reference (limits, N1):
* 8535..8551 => 8550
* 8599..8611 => 8608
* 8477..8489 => 8484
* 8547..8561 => 8554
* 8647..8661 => 8648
